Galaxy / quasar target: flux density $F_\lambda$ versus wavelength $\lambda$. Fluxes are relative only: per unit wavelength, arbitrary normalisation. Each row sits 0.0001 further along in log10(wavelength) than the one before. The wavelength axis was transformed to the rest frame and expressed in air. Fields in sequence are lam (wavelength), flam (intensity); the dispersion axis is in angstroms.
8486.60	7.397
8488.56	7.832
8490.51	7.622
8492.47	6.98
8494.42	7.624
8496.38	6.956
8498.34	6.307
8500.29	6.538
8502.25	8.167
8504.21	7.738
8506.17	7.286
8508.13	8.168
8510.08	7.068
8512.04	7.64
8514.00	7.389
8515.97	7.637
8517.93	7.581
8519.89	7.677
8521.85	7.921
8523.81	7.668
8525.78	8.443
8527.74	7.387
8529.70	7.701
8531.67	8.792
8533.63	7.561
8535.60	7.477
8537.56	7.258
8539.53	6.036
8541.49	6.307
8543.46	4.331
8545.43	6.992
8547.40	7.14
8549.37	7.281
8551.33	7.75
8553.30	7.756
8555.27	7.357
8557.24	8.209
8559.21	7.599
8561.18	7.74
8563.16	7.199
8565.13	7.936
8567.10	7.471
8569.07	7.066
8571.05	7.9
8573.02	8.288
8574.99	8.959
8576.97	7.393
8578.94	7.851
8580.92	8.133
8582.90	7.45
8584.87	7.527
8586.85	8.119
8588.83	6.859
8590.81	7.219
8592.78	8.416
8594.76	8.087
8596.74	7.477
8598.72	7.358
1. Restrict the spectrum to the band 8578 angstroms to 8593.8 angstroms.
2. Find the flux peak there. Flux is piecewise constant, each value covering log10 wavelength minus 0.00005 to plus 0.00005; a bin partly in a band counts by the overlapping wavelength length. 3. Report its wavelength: 8592.78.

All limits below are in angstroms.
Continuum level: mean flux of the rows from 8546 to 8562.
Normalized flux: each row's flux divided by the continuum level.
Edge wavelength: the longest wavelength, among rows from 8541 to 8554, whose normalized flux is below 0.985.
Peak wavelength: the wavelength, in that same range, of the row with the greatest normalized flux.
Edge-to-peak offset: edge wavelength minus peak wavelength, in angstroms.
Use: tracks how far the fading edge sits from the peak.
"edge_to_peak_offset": -3.9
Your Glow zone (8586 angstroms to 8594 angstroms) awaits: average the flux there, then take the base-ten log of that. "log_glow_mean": 0.884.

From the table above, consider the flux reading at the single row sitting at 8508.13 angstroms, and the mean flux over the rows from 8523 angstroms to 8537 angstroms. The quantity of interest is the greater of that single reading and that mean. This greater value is 8.17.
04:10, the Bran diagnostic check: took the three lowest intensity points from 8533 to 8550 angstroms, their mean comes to 5.56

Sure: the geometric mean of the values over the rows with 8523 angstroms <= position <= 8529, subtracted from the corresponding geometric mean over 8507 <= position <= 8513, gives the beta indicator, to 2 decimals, -0.21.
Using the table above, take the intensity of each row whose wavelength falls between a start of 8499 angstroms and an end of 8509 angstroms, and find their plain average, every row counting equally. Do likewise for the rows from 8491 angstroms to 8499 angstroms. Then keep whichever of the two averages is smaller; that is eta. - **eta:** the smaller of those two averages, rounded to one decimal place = 7.0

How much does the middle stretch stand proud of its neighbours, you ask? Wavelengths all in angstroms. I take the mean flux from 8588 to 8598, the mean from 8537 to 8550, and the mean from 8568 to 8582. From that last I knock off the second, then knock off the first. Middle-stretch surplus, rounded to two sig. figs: -6.1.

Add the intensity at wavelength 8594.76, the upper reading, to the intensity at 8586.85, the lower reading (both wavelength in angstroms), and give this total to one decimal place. 16.2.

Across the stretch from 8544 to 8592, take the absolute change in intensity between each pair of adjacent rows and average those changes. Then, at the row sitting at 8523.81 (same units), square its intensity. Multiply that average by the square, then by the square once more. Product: 1817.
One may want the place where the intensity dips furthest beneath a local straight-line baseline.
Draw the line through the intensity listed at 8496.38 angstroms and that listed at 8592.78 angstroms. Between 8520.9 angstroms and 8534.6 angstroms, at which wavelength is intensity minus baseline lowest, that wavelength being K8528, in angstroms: 8527.74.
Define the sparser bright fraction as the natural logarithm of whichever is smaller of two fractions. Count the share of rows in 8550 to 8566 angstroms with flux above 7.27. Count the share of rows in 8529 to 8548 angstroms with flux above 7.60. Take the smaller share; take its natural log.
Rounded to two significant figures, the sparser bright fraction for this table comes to -1.6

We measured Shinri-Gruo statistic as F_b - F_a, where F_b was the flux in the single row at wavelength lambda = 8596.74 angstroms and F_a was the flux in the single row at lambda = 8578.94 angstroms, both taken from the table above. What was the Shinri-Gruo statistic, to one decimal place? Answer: -0.4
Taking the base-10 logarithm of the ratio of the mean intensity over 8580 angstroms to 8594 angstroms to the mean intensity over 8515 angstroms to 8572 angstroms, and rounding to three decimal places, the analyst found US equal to 0.015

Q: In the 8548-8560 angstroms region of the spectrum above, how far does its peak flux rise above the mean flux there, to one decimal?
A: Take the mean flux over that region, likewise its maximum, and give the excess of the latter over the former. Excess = 0.6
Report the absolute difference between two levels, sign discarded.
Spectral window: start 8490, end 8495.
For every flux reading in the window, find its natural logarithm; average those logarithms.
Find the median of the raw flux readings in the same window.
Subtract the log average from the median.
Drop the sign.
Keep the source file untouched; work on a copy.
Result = 5.62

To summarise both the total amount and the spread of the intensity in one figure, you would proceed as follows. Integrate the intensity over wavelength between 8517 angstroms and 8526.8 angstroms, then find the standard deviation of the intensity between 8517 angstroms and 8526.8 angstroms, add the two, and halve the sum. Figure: 38.7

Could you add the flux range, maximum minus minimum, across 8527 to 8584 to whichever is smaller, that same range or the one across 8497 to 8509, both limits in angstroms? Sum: 6.5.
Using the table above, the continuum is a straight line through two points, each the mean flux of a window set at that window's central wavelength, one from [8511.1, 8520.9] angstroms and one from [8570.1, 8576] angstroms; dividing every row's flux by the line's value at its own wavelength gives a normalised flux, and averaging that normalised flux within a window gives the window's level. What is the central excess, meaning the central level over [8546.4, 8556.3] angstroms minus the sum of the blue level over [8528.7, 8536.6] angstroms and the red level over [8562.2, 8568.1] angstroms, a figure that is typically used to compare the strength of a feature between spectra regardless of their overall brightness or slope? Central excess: -1.00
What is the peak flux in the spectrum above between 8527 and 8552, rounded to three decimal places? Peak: 8.792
